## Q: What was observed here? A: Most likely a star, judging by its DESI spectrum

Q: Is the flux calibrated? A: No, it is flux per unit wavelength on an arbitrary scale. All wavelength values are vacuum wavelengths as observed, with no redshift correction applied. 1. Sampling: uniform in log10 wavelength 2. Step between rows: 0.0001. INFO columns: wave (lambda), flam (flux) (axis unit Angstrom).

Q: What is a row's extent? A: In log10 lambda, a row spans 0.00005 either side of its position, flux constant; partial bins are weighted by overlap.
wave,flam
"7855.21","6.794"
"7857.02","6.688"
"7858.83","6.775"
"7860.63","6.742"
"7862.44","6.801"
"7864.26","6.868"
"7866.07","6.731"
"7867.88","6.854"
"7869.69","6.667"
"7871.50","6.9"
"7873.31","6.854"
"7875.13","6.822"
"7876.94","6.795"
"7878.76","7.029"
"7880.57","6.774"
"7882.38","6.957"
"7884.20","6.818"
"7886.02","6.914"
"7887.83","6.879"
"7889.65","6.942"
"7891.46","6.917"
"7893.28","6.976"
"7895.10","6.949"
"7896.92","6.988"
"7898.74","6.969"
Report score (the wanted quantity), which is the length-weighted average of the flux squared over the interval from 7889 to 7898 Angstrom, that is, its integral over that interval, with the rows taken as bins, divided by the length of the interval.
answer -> 48.4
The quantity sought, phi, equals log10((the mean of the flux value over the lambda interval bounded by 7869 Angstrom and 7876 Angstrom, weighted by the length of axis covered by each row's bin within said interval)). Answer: 0.833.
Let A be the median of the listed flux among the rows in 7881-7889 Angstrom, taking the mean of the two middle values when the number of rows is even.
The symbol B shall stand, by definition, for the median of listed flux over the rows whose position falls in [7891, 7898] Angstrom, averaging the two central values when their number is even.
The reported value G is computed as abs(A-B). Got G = 0.066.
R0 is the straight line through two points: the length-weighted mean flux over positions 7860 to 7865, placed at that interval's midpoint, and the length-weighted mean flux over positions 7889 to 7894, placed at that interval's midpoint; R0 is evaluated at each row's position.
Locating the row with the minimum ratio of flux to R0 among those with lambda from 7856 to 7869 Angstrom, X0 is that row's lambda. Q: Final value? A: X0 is 7866.07 Angstrom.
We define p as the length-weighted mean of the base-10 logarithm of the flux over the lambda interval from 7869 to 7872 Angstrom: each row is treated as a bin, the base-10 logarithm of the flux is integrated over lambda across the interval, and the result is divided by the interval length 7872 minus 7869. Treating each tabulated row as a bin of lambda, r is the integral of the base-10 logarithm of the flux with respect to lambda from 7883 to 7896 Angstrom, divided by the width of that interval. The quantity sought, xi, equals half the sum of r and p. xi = 0.835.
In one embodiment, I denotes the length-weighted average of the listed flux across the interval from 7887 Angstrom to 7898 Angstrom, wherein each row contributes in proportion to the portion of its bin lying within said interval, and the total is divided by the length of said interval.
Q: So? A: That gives 6.94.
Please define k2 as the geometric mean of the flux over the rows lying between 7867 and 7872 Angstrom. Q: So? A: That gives 6.81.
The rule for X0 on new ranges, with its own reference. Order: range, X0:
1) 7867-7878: 7869.69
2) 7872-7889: 7880.57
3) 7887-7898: 7887.83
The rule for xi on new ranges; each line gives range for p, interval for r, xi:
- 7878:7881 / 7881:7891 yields 0.840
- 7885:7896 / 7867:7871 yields 0.836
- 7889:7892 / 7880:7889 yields 0.840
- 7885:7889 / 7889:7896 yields 0.840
